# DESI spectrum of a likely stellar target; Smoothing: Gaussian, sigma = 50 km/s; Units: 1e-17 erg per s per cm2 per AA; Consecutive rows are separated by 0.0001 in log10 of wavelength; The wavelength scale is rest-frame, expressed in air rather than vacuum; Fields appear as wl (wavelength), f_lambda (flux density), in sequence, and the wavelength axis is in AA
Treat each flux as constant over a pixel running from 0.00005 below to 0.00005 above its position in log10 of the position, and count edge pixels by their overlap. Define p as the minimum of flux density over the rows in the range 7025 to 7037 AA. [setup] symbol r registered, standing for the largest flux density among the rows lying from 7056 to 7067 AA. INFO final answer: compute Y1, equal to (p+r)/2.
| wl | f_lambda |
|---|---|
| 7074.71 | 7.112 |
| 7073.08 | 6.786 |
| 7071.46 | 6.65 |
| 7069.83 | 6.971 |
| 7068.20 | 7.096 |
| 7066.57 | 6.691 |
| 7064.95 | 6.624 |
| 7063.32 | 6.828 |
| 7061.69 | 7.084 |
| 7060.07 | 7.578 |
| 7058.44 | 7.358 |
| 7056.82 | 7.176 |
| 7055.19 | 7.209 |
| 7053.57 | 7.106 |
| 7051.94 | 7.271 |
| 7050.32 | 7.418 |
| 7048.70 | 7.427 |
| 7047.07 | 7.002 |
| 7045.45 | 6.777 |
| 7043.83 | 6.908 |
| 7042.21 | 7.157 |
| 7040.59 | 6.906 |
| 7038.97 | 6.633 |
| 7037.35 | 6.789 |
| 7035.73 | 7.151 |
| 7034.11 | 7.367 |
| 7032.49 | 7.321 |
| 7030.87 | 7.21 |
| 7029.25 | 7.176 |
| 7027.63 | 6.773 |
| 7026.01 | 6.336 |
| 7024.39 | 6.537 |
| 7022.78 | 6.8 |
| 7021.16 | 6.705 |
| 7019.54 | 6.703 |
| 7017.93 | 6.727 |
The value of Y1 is 6.96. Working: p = 6.336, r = 7.578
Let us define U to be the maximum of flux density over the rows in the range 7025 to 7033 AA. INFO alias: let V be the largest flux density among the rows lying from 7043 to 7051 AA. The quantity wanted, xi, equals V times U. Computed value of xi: 54.4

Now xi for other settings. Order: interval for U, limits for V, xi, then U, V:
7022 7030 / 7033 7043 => 52.9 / 7.176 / 7.367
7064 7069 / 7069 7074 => 49.5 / 7.096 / 6.971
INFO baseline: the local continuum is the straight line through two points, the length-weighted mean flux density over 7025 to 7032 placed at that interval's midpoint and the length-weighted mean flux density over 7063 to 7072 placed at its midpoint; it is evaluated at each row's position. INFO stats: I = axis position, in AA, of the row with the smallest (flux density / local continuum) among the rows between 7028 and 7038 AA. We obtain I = 7037.35 AA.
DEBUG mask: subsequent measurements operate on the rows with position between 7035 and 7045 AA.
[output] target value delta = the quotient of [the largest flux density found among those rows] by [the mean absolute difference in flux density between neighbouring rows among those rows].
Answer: 28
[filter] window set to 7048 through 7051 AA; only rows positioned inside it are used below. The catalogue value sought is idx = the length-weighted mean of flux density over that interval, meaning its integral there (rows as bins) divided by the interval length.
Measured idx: 7.43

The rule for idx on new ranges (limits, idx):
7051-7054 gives 7.20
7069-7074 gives 6.81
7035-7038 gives 6.98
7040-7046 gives 6.95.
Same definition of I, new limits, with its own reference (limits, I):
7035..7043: 7038.97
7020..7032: 7026.01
